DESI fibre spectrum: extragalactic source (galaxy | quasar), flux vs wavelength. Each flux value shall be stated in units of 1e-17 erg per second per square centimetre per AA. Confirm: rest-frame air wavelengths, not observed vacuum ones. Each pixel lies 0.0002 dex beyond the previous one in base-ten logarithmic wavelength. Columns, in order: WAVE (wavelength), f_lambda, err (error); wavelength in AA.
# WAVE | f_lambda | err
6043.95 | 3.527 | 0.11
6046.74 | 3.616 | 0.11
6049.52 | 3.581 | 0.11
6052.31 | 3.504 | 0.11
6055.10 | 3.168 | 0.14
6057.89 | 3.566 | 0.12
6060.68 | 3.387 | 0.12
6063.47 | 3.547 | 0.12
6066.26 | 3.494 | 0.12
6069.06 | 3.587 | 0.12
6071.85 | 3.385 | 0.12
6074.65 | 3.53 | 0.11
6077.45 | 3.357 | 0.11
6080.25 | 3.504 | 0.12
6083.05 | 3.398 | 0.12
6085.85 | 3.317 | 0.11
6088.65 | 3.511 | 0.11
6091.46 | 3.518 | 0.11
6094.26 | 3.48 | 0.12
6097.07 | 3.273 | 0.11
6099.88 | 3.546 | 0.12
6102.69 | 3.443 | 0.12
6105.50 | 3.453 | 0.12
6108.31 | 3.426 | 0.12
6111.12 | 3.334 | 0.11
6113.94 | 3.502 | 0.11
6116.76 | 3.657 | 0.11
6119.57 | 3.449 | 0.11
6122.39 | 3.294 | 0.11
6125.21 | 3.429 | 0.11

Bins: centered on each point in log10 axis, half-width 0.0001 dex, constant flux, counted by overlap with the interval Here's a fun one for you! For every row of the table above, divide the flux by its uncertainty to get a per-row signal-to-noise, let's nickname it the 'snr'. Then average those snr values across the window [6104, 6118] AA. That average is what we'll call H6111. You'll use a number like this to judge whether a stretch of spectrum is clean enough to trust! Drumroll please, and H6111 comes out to 30.5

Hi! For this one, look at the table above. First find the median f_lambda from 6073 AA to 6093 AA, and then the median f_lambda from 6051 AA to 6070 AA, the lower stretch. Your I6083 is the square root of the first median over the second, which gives 1.00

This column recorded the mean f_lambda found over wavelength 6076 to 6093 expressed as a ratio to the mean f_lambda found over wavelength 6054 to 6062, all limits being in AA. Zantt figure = 1.02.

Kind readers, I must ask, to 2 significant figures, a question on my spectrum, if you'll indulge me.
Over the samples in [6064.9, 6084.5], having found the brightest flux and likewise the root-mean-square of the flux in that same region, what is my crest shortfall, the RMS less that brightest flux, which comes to -0.12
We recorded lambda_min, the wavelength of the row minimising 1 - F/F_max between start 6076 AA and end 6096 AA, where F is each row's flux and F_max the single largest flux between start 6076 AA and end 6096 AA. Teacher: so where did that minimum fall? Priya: 6091.46 AA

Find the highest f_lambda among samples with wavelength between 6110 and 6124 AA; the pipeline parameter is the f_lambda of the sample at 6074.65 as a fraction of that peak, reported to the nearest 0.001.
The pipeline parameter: 0.965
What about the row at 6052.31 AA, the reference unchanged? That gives 0.958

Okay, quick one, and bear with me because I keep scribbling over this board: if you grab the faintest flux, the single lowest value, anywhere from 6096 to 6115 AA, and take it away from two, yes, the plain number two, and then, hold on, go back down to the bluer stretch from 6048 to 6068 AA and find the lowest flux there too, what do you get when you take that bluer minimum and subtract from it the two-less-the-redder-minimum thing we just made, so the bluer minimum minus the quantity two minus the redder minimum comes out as 4.44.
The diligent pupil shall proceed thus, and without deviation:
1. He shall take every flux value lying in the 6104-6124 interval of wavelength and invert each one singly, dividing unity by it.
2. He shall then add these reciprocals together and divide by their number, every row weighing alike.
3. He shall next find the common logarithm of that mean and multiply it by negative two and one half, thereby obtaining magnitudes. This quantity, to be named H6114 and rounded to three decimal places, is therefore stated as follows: 1.342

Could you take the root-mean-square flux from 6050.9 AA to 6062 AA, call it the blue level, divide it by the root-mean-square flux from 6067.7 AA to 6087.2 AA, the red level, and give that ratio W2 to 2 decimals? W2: 0.99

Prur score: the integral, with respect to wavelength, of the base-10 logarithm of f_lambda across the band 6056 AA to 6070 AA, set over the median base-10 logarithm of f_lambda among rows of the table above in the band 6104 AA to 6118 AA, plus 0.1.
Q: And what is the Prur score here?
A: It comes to 14.3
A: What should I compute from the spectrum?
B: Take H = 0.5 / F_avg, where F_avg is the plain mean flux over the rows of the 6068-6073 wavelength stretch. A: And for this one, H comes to 0.143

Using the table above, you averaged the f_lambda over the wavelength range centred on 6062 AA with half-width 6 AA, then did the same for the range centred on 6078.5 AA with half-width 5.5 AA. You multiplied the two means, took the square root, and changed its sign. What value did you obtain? -3.47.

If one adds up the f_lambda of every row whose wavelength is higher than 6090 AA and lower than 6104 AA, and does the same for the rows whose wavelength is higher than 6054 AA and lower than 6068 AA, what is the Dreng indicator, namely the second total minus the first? -0.1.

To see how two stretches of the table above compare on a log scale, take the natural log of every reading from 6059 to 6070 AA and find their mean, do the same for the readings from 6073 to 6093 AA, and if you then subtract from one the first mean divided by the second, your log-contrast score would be -0.013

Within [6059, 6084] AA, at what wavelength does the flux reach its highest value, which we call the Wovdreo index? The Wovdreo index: 6069.06 AA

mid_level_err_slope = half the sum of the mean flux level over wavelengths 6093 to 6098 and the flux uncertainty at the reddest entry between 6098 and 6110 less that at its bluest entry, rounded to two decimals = 1.69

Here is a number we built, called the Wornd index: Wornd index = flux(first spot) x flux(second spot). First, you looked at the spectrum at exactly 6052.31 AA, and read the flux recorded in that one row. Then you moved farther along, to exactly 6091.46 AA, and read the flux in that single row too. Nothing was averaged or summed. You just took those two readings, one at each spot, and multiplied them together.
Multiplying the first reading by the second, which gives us 12.3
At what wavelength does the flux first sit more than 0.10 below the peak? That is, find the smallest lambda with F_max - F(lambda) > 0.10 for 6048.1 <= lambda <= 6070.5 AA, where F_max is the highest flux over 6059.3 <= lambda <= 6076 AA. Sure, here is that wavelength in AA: 6055.10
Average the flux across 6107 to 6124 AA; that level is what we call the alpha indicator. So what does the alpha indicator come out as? 3.444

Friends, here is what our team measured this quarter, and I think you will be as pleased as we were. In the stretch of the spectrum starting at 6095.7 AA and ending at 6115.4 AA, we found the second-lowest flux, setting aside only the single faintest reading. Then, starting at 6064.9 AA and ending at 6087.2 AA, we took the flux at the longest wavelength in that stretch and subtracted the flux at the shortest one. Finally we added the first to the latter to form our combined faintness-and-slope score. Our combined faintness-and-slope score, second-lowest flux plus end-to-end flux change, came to 3.2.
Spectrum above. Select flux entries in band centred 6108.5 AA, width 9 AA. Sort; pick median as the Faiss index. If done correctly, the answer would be 3.43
